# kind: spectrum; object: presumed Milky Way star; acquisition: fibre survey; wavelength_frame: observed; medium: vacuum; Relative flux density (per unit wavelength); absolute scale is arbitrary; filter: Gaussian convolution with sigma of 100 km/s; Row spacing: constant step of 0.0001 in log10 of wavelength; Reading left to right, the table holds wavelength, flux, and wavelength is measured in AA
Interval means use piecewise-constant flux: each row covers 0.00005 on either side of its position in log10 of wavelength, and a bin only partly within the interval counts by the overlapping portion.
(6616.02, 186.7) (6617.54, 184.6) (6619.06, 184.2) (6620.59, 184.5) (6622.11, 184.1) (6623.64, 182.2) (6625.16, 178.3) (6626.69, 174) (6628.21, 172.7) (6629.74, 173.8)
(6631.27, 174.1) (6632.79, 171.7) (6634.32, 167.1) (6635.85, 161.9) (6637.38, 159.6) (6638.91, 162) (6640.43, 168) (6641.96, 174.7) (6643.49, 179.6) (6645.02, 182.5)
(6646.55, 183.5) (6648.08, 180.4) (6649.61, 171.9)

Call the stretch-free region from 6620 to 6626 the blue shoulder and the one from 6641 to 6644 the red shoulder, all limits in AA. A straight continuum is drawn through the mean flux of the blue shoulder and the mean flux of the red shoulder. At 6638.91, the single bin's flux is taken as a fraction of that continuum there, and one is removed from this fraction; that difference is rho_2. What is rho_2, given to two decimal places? -0.09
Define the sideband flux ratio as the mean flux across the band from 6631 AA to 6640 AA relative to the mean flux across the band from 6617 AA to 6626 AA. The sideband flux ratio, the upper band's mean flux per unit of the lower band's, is 0.91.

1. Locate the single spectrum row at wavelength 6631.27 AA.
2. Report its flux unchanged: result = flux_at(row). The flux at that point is 174.1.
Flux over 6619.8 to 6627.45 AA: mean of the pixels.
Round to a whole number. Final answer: 181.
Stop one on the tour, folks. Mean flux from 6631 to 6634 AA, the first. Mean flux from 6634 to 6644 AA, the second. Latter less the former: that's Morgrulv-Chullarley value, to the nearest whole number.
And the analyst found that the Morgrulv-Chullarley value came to -5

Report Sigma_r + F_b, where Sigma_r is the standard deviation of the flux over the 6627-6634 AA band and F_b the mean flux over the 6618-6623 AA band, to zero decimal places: 185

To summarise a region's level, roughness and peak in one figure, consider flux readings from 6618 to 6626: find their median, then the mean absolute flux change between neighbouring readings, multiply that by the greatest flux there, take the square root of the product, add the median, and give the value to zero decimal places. 201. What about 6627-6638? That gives 193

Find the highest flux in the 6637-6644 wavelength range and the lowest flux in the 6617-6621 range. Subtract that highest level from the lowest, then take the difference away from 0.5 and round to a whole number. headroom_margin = -4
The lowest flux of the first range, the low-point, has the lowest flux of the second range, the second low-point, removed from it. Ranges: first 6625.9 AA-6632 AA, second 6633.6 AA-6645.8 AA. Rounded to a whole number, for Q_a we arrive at 13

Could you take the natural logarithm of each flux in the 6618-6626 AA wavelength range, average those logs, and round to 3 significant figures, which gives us 5.21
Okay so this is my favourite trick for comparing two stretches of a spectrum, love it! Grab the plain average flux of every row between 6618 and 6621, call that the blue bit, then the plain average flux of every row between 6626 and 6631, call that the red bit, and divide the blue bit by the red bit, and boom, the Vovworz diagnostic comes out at 1.06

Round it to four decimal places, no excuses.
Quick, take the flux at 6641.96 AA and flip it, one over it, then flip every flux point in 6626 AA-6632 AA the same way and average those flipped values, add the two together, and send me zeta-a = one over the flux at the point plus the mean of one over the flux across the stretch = 0.0115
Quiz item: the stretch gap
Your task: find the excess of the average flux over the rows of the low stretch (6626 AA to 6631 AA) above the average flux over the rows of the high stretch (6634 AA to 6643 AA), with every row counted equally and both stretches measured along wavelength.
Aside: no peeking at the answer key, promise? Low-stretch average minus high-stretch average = 8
